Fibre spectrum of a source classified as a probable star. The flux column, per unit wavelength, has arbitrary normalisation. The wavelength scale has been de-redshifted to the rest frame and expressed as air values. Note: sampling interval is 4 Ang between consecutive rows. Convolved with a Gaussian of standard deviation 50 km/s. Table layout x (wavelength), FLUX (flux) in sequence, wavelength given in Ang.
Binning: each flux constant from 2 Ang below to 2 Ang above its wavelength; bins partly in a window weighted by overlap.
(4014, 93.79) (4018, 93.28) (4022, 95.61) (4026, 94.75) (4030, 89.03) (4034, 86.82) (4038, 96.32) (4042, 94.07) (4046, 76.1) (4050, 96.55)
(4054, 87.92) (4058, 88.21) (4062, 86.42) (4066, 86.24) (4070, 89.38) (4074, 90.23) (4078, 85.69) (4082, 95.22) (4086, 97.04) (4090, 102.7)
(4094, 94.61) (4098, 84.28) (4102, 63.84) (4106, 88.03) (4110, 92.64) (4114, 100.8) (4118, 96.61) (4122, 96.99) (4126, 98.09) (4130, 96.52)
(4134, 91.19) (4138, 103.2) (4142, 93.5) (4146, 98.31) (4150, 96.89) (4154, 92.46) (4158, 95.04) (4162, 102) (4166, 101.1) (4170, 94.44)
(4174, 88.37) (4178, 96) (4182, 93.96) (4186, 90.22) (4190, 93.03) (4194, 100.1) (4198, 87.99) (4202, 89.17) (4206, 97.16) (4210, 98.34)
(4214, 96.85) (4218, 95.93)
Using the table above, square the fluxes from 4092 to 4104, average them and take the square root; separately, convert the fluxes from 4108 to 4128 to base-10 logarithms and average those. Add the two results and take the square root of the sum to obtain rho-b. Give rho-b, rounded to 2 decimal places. 9.16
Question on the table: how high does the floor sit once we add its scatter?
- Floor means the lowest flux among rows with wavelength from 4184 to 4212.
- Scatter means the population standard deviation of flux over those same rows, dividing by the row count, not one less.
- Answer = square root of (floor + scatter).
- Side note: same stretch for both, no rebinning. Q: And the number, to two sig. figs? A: 9.6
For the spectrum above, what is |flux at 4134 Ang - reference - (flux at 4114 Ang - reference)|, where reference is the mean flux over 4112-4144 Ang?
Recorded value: 10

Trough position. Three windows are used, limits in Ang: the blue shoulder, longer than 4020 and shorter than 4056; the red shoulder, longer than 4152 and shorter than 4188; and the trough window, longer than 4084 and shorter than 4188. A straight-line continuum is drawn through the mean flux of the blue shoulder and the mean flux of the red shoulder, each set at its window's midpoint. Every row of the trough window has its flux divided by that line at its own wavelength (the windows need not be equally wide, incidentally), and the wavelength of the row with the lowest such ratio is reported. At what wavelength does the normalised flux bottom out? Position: 4102 Ang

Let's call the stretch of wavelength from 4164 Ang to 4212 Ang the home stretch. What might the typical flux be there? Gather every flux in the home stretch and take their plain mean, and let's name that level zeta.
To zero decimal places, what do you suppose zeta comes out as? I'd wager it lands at 94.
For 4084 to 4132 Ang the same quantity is 93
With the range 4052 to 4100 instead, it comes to 91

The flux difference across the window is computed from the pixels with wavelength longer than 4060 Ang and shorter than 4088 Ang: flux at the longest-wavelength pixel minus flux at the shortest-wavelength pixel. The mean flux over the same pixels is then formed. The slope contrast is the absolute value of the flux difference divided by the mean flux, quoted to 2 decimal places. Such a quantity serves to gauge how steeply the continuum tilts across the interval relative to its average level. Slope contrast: 0.12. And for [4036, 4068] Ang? 0.11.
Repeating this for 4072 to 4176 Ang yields 0.02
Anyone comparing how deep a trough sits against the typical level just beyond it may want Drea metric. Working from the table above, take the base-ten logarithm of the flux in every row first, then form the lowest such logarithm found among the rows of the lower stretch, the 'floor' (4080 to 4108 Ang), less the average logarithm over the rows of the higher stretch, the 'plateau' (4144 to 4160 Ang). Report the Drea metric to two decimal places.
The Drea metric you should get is -0.18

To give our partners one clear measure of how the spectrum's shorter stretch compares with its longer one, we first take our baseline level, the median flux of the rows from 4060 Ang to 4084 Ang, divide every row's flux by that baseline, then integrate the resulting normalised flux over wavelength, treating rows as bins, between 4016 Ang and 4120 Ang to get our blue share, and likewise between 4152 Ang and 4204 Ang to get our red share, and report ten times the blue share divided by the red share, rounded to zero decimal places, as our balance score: 19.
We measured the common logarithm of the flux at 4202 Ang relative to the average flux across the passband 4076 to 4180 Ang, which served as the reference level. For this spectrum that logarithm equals -0.023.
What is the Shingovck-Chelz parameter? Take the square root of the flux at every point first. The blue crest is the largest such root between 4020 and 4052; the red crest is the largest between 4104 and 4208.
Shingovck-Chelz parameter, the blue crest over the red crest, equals 0.97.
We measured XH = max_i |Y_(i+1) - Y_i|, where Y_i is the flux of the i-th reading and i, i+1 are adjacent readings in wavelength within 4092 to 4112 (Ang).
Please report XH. 24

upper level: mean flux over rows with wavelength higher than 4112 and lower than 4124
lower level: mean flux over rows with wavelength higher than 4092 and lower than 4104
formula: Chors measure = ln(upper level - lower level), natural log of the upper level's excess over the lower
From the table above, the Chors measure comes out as 2.8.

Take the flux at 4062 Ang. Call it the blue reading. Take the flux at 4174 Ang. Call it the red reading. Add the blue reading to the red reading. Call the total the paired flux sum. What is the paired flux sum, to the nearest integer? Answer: 175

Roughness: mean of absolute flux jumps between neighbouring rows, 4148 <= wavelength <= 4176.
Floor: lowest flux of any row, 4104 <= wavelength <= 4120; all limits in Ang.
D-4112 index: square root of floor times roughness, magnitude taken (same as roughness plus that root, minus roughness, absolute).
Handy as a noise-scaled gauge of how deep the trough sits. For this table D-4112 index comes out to 20.1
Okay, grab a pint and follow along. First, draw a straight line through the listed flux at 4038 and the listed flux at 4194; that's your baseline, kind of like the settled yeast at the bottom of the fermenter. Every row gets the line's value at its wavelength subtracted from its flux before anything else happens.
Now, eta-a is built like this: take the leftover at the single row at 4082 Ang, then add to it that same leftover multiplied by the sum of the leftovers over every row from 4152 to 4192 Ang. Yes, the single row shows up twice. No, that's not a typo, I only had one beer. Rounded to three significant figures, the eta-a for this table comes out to 104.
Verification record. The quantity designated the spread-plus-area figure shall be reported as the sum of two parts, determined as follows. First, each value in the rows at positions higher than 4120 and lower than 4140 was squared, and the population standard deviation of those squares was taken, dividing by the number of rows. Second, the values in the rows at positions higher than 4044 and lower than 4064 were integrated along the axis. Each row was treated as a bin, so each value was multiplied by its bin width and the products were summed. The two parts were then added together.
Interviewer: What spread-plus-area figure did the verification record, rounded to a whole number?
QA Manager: 2486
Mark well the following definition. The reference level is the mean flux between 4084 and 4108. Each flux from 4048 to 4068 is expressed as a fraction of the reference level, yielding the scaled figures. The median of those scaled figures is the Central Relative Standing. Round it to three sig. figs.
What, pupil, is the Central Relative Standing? 0.994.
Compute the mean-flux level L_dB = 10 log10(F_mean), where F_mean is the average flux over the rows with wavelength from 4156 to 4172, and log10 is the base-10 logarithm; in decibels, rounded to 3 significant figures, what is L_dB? 19.9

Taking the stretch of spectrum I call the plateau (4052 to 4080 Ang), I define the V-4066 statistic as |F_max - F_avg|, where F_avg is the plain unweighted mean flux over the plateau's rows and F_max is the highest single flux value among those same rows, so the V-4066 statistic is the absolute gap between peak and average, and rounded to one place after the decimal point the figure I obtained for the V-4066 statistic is 2.5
